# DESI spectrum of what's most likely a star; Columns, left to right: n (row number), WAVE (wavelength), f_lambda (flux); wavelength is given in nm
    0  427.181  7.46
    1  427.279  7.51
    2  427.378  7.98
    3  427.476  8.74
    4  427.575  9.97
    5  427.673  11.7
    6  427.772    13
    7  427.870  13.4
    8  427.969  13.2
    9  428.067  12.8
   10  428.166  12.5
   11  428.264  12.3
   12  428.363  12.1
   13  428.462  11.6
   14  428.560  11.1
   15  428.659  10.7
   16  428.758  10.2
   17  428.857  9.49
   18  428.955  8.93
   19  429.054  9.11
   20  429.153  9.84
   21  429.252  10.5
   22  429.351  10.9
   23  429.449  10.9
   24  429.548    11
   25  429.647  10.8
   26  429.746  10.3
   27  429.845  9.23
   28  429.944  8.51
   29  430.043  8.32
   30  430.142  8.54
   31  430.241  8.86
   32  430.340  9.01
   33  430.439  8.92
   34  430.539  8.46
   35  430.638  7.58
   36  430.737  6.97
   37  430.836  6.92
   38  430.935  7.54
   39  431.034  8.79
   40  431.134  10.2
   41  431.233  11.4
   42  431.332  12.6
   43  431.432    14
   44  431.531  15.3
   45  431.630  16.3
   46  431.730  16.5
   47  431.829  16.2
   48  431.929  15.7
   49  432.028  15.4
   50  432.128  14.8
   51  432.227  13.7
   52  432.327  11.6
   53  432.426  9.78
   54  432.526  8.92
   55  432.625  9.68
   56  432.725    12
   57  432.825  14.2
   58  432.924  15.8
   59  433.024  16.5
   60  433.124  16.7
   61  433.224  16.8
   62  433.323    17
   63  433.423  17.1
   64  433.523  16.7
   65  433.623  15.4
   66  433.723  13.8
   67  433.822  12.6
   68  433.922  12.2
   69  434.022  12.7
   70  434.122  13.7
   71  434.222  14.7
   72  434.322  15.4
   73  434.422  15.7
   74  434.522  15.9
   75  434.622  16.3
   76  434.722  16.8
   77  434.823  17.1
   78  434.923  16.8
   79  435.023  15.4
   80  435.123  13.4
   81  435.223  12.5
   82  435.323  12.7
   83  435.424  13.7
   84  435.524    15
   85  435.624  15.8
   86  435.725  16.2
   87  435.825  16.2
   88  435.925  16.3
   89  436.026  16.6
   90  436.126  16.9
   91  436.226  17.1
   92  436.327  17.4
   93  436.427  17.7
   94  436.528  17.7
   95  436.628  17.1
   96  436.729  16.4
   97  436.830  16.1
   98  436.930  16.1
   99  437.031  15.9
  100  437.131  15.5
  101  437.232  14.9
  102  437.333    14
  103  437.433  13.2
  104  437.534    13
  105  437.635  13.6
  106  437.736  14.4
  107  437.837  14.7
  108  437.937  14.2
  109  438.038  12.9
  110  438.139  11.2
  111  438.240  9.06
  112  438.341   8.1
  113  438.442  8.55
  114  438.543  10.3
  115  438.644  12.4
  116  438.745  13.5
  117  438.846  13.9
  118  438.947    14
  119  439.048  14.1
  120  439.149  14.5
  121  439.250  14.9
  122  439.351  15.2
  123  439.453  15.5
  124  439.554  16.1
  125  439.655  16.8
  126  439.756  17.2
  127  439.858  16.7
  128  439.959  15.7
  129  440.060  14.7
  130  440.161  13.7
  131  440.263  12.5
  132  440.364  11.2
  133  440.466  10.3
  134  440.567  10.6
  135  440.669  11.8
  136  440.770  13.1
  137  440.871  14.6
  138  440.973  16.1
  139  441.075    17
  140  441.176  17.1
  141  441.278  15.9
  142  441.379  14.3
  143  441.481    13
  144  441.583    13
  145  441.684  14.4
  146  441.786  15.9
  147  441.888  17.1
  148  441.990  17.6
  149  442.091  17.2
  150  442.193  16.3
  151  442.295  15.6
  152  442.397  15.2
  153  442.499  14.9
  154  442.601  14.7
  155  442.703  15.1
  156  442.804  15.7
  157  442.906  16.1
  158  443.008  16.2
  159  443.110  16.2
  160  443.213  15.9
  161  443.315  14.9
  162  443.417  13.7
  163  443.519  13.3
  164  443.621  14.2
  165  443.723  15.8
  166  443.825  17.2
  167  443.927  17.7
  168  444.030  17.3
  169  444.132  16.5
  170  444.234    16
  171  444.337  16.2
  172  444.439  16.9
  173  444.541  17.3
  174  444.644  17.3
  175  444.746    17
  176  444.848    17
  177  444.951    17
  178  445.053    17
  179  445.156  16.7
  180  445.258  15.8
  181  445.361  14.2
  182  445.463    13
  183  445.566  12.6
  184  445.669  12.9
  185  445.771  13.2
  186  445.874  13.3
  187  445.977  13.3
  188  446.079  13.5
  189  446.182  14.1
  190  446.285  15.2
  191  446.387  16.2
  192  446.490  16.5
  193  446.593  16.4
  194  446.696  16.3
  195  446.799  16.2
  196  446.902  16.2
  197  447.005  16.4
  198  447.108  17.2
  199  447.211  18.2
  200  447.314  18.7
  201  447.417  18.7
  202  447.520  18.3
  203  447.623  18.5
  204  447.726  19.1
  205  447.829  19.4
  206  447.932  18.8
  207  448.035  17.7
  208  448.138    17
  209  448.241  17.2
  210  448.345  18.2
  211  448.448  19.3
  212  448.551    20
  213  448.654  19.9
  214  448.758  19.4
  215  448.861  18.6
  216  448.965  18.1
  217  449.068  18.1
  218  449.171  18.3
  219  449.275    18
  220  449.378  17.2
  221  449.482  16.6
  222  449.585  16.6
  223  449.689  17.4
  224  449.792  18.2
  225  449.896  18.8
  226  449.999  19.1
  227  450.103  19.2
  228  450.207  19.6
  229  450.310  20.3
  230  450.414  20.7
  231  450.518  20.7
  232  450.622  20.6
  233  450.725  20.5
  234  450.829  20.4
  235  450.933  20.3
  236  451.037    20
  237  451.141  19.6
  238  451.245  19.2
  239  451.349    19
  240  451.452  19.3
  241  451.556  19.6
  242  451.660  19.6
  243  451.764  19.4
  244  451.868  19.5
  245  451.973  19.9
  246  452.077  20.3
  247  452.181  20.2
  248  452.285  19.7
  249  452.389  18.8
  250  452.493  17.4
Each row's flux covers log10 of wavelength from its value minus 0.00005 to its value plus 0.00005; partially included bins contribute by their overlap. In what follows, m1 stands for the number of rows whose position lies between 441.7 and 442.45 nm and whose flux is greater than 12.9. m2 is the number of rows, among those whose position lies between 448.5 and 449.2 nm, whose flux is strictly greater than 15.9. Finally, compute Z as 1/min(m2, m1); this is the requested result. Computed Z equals 0.14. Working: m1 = 7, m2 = 7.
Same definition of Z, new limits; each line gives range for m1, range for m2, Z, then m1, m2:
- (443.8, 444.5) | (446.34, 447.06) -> 0.14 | 7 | 7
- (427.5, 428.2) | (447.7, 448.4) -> 0.33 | 3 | 7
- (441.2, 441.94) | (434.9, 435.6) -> 1.00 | 7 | 1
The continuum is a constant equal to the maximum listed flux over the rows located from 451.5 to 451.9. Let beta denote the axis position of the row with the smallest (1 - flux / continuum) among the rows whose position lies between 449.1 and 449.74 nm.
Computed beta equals 449.171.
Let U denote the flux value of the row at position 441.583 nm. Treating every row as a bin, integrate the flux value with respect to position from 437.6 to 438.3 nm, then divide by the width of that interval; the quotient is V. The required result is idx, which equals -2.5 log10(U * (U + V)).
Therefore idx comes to -6.3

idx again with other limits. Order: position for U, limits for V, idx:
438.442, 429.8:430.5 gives -5.4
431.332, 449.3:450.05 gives -6.5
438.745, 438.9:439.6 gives -6.5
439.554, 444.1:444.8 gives -6.8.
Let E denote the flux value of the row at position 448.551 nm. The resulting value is 20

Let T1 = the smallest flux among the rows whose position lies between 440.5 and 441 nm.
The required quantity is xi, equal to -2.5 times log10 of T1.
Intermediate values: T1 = 10.6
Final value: -2.56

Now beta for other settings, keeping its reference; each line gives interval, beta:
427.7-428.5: 427.870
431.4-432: 431.730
